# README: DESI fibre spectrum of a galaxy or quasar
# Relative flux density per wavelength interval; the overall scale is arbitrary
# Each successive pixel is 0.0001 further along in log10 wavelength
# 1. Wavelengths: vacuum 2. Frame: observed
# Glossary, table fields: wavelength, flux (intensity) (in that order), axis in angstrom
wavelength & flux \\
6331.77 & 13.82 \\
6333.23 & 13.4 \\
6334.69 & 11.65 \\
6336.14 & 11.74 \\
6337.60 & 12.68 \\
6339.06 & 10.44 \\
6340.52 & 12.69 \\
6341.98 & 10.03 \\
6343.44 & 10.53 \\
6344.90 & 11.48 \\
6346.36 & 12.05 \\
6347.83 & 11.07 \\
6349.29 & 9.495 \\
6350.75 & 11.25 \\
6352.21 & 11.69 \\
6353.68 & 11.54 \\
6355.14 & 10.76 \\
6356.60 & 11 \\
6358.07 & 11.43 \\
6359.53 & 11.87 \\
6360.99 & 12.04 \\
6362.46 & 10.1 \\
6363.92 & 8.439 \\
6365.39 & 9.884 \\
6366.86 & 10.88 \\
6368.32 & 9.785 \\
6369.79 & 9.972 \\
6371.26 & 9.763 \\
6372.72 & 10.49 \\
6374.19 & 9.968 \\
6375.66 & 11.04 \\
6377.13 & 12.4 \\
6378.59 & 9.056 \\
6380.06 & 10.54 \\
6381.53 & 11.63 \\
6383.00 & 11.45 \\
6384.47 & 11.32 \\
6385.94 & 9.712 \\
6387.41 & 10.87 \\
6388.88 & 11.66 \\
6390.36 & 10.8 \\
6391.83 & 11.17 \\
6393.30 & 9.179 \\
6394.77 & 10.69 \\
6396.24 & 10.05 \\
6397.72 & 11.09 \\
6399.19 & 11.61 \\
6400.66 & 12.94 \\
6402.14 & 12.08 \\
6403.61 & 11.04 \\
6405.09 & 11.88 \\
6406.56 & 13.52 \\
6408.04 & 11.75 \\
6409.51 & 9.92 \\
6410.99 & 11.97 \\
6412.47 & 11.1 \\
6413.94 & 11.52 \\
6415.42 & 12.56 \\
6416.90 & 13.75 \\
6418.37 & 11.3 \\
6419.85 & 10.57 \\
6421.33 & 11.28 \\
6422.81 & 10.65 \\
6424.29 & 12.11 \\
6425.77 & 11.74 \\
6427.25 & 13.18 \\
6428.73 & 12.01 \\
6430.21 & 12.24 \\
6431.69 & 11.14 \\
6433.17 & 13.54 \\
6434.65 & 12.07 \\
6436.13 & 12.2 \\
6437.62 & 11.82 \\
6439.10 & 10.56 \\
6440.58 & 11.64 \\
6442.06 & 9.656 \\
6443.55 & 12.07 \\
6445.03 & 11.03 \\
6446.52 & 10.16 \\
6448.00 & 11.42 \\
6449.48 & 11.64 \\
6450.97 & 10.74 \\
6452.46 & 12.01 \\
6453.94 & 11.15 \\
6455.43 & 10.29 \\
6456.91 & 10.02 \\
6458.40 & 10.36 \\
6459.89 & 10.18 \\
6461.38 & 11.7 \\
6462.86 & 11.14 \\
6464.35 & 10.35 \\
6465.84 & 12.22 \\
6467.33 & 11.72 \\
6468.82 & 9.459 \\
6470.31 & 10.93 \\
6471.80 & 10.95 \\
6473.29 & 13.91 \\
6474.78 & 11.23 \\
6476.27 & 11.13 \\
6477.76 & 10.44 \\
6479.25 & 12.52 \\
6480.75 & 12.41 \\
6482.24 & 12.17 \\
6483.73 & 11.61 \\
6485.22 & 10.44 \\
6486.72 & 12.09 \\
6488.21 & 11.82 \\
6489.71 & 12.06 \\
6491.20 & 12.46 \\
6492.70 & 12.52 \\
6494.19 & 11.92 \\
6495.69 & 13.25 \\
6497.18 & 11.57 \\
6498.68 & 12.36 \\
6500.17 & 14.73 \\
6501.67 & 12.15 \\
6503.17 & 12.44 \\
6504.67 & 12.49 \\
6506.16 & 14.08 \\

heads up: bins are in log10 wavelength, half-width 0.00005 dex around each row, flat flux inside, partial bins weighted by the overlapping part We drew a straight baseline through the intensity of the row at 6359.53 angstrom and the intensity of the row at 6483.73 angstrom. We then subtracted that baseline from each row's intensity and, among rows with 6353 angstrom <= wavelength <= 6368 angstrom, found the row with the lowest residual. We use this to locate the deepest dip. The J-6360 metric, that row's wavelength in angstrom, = 6363.92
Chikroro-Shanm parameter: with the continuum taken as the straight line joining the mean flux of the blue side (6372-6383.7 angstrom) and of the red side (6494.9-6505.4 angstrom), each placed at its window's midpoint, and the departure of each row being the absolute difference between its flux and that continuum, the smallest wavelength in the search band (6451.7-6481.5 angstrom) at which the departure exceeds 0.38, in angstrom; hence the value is 6453.94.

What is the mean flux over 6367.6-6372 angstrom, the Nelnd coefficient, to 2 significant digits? 9.8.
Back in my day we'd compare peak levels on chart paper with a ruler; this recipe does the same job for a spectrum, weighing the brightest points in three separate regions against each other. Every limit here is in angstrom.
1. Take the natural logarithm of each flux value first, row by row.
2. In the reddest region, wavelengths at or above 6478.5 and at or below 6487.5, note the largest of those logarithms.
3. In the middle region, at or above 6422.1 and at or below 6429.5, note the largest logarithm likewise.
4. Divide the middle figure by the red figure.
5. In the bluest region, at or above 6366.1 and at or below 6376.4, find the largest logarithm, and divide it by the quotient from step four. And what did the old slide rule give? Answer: 2.35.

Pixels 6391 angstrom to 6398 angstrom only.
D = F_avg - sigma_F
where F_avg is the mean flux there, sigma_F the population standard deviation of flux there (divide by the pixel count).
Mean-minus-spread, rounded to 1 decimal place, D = 9.7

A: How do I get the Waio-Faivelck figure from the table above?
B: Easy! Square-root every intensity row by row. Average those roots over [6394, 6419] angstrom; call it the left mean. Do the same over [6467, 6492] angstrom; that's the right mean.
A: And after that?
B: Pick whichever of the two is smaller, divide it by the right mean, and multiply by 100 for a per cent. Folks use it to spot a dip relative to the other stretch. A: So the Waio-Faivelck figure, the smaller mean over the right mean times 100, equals 100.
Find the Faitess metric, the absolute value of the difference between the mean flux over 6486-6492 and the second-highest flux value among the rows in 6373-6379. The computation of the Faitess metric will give 1.1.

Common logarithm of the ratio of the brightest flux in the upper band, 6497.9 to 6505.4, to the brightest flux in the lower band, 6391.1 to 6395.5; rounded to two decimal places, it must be 0.12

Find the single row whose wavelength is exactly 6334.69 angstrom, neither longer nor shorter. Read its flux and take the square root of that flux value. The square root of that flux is 3.41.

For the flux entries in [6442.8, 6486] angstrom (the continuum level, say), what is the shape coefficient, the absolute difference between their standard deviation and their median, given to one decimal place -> 10.2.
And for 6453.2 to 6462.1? 9.7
